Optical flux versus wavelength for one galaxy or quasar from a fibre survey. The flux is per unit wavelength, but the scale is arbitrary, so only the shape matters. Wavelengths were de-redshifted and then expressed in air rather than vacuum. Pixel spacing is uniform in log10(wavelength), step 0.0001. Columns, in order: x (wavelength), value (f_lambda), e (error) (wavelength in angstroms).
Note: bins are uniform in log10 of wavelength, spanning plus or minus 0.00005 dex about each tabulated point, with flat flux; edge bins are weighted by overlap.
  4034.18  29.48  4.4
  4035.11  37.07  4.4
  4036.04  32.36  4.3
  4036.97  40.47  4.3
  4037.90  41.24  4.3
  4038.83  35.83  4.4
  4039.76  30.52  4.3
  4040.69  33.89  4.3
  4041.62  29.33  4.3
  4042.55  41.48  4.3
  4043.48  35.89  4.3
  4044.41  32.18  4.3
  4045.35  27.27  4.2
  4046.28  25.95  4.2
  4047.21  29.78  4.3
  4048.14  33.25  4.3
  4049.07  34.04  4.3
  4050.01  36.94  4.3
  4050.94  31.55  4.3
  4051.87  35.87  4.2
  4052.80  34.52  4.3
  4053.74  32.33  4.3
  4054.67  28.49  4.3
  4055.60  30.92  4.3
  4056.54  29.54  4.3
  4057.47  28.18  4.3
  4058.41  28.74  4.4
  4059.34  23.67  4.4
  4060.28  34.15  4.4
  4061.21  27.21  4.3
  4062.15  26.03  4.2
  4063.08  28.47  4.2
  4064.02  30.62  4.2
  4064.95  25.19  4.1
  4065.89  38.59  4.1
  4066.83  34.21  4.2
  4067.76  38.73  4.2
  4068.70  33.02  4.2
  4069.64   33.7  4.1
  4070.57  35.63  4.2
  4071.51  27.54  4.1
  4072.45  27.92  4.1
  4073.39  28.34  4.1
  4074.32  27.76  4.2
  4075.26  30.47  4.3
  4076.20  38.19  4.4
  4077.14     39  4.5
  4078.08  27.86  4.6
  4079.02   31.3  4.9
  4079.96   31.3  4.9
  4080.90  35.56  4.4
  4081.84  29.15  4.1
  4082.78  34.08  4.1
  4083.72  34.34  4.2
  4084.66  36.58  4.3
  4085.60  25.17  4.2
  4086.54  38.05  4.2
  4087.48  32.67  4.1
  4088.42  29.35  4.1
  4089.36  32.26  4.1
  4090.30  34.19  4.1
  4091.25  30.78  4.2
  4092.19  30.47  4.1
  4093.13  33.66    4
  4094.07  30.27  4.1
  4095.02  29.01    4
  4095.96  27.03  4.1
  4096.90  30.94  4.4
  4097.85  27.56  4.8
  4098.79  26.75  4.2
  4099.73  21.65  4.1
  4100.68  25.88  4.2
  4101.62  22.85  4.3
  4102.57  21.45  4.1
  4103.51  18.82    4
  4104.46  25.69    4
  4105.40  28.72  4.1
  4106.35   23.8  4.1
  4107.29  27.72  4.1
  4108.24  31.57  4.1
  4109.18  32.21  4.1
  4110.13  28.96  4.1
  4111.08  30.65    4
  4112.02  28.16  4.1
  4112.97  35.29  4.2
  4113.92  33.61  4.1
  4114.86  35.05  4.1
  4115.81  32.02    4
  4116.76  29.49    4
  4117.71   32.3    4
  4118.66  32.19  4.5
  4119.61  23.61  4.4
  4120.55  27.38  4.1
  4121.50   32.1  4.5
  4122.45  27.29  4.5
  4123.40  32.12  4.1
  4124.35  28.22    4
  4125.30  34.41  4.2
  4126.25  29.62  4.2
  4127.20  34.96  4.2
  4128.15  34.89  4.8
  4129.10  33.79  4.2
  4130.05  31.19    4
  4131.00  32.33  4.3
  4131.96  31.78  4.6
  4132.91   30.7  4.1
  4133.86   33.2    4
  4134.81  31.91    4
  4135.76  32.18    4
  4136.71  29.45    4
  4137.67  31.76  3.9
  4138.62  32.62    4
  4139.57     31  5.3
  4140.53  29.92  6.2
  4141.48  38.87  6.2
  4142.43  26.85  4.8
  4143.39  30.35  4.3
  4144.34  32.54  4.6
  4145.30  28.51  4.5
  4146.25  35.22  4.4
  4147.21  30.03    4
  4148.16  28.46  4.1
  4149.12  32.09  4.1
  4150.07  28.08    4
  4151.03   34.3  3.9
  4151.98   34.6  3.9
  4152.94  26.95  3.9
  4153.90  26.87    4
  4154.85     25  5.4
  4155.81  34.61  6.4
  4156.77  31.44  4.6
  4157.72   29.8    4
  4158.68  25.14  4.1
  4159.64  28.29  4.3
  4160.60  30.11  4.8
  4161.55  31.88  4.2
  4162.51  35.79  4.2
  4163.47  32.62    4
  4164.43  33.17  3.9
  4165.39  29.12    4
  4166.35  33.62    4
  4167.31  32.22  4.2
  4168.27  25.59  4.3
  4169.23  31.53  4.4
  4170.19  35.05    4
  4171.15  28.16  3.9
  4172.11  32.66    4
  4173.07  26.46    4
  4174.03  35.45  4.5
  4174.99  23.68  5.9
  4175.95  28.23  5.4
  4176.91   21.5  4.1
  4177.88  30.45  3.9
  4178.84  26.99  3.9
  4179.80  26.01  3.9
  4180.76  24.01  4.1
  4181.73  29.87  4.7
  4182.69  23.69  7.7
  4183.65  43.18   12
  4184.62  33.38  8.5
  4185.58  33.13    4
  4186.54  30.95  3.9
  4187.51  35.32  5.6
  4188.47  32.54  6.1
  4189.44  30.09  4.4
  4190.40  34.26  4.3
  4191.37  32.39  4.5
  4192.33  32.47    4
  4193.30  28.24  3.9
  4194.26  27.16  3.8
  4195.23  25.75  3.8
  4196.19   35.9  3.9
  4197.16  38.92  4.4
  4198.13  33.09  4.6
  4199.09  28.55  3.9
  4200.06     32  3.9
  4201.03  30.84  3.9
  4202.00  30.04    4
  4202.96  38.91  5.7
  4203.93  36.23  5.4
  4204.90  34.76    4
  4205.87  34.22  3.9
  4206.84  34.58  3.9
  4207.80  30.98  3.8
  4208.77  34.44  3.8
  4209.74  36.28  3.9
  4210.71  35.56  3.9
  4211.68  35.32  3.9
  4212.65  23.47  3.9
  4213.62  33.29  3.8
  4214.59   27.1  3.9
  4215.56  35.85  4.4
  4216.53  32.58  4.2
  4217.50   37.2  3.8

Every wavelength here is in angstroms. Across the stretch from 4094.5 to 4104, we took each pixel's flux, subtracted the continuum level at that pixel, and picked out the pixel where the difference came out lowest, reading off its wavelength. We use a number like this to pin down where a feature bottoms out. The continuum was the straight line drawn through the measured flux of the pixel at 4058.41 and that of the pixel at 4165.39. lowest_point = 4103.51 angstroms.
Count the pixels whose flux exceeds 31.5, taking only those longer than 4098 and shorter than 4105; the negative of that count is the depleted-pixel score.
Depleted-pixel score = 0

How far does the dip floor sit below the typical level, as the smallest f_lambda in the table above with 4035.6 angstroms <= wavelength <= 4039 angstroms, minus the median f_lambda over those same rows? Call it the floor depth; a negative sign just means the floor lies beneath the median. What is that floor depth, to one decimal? -5.8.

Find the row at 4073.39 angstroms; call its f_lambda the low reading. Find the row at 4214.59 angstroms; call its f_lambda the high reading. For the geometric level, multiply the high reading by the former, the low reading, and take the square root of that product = 27.7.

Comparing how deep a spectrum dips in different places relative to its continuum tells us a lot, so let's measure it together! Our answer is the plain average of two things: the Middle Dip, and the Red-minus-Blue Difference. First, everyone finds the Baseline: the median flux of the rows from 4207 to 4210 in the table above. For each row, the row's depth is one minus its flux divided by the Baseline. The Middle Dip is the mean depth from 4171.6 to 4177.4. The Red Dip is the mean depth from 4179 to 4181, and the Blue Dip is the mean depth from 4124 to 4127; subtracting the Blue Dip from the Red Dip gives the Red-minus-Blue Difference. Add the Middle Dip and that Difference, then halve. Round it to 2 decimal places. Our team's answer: 0.18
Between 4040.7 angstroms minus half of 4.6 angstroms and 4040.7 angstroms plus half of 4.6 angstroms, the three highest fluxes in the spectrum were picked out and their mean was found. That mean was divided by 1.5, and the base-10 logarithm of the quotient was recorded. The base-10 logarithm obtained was 1.39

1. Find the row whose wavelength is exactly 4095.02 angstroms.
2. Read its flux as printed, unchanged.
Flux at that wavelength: 29.01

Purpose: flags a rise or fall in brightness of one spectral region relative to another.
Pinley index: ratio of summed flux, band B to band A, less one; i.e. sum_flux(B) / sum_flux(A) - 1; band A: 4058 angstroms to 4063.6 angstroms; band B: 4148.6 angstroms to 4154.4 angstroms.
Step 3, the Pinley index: 0.087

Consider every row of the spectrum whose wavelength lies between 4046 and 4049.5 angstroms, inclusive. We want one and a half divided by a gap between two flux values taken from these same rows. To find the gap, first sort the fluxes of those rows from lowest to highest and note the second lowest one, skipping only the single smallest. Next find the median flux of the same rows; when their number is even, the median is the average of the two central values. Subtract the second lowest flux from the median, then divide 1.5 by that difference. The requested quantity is 0.86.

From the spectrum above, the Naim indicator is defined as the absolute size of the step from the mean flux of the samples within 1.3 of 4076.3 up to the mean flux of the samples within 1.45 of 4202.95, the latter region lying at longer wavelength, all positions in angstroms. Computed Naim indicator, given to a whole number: 1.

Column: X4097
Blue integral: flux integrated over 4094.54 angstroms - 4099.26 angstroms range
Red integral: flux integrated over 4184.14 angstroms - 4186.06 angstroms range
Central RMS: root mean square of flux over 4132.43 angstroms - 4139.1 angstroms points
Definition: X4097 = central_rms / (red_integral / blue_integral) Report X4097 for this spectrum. 66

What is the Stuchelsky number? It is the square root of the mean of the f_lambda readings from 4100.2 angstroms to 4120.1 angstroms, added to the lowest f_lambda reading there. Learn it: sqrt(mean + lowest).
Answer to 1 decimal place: 6.9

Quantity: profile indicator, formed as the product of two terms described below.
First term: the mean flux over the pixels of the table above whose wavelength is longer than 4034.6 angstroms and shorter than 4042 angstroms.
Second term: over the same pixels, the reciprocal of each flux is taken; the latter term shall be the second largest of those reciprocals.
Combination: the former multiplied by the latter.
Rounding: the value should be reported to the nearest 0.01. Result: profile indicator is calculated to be 1.15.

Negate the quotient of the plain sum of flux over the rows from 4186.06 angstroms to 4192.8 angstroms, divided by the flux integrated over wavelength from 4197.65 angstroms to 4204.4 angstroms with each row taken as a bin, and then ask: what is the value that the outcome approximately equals -1.03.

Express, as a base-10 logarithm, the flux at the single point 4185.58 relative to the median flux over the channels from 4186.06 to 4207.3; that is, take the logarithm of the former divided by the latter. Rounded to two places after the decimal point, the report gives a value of 0.01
